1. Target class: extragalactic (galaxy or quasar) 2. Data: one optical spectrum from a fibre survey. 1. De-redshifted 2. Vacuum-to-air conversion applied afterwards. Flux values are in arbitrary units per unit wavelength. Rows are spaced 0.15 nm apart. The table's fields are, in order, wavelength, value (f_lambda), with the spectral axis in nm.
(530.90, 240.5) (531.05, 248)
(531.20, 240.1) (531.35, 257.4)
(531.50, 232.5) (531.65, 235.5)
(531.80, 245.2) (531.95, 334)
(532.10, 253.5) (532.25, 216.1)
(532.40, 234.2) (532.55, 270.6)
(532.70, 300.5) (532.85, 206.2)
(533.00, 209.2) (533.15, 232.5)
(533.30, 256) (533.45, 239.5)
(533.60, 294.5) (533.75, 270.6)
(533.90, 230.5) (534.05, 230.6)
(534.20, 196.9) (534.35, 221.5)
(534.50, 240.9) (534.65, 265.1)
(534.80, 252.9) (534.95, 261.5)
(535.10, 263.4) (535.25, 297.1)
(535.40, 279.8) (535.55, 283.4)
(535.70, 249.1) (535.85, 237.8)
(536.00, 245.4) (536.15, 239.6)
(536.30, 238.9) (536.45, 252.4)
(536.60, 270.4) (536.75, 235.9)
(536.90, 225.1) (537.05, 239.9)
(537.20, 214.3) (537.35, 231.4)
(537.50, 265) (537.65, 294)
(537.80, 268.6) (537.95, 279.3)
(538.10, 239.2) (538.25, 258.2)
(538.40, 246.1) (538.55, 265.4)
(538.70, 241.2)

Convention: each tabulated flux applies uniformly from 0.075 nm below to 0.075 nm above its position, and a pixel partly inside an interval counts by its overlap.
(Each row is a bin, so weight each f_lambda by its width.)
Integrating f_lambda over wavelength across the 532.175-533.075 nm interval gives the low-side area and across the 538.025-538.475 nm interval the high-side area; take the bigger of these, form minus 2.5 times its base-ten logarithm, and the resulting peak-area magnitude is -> -5.83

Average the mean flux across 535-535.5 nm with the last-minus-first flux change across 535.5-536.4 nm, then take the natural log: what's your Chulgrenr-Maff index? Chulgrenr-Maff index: 4.77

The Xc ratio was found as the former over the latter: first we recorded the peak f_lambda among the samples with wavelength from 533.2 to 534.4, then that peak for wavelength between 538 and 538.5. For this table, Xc 1.14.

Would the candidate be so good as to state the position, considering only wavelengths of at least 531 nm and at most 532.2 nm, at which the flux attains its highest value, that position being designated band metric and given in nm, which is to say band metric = 531.95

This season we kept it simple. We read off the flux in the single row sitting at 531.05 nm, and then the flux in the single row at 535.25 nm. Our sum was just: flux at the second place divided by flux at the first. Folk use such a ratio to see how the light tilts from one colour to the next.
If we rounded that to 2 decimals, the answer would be 1.20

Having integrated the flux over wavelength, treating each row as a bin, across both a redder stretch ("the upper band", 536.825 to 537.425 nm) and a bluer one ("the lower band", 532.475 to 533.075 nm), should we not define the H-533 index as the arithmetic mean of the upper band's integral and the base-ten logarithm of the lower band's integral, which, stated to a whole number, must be 69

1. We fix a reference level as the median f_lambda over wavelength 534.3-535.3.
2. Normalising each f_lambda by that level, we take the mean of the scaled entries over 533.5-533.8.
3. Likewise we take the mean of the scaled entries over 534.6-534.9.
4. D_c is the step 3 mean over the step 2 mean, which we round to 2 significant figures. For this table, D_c 0.92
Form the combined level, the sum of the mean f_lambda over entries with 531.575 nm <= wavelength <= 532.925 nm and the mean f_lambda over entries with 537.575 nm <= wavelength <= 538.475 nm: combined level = 519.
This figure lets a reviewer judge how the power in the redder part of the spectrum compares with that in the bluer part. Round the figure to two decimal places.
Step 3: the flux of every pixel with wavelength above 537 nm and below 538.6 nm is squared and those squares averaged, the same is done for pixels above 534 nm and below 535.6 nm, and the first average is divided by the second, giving 1.00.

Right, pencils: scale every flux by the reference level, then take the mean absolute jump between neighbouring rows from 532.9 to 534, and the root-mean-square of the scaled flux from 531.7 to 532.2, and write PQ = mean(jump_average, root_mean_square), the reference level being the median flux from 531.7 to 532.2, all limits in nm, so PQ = 0.613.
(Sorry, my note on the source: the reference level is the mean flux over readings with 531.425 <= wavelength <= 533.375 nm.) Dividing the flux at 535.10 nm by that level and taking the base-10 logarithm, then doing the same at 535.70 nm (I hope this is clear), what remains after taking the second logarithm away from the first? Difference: 0.02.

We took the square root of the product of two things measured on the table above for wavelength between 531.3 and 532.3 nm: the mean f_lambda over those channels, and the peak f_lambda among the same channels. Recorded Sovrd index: 291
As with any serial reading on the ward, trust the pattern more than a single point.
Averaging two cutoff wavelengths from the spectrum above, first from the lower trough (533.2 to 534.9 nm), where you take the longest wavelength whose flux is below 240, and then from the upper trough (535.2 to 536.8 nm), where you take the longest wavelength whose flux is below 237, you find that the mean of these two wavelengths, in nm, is 535.55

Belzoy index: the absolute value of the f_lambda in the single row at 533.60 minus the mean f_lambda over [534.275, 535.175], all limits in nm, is 44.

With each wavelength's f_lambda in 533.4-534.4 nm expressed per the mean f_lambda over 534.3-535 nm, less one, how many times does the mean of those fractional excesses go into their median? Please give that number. 2.3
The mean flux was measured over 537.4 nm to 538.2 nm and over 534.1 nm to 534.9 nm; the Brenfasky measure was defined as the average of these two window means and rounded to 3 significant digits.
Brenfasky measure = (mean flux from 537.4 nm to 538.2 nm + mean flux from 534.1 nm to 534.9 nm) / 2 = 252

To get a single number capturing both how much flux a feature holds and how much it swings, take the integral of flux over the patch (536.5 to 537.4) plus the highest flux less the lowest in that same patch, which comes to 269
